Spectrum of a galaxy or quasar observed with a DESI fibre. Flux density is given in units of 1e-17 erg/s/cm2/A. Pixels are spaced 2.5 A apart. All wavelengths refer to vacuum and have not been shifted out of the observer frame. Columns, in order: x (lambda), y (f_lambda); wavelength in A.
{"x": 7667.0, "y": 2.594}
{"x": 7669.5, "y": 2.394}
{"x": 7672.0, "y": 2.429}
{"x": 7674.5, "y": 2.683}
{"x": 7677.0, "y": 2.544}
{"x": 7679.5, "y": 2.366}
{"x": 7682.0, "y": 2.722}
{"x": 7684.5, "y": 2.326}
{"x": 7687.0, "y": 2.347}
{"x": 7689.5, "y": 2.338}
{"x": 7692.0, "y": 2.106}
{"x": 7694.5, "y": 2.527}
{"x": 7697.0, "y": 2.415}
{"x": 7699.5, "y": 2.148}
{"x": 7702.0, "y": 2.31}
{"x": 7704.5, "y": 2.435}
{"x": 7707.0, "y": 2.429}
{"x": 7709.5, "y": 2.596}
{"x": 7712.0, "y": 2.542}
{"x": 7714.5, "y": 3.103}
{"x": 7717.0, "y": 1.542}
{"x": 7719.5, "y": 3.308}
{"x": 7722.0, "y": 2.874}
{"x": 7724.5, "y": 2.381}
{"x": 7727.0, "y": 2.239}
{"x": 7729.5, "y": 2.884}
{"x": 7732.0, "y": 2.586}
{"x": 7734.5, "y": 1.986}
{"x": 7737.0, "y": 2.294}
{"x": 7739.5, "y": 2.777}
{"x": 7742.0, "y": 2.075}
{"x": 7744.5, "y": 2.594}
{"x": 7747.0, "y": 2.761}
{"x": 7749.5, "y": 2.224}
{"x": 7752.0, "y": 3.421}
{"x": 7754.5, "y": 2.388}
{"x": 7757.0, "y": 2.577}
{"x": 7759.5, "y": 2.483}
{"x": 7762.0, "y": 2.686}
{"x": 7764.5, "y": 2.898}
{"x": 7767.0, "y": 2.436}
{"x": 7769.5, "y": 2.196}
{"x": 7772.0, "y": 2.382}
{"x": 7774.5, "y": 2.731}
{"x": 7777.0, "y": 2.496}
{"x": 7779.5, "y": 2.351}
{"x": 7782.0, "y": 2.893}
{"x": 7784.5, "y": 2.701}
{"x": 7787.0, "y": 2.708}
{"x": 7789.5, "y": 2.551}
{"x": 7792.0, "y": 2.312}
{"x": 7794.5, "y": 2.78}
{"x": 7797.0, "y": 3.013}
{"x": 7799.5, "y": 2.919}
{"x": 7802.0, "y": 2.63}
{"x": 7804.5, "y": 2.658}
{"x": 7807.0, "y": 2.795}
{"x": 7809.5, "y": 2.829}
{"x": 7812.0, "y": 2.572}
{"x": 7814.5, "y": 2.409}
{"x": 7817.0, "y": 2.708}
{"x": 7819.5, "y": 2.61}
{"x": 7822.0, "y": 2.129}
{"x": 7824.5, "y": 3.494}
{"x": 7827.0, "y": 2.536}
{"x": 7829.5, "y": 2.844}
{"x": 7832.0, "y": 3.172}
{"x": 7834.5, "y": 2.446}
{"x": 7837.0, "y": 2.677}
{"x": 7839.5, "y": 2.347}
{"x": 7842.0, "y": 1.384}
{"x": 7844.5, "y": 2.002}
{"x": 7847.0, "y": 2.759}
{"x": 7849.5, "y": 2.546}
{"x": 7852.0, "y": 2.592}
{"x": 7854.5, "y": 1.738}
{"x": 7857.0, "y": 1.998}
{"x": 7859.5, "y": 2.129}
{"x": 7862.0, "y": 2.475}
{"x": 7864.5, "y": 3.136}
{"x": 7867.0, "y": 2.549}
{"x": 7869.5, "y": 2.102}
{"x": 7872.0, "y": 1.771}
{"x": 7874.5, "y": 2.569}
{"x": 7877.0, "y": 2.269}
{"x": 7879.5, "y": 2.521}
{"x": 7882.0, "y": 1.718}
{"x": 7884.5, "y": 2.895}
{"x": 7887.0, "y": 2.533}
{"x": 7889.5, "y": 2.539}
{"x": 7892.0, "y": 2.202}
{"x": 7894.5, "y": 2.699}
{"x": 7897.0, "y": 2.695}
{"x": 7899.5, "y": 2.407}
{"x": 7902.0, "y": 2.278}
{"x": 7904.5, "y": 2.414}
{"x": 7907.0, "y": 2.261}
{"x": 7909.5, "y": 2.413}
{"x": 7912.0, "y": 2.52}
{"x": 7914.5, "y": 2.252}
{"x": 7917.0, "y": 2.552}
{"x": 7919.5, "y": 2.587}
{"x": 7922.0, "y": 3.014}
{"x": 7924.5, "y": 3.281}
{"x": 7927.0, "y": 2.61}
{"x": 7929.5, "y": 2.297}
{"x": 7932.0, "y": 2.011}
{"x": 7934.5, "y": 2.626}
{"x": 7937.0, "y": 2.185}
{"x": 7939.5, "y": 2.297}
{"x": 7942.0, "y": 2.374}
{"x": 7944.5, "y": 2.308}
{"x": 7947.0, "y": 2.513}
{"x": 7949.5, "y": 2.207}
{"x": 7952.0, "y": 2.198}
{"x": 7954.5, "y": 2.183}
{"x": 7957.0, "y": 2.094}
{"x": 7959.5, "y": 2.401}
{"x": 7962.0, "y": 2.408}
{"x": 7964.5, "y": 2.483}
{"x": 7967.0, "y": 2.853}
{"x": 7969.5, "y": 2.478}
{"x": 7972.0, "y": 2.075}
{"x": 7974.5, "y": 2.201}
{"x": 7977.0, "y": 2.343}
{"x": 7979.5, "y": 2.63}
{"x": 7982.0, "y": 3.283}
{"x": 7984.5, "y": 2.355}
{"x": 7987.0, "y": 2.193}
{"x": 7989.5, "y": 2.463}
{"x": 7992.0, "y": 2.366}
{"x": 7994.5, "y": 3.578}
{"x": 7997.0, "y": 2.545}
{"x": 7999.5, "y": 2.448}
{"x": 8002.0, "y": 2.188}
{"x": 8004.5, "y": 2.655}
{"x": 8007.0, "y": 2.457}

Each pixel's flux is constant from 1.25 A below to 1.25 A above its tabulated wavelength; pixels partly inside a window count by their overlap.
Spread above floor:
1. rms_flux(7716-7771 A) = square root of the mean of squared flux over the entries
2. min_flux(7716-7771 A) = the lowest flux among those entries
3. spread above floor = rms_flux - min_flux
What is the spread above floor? 1.02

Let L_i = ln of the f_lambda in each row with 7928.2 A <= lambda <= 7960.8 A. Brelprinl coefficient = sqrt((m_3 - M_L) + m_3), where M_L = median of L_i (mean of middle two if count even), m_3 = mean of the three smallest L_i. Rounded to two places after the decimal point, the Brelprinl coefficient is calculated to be 0.80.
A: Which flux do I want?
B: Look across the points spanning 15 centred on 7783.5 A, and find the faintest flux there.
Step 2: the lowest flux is 2.351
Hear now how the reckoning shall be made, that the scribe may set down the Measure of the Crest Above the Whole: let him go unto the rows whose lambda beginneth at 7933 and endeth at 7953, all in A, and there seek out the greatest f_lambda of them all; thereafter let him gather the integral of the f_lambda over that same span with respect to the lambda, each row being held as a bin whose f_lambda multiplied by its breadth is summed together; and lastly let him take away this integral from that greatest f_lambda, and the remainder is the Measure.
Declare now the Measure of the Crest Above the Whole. -44.1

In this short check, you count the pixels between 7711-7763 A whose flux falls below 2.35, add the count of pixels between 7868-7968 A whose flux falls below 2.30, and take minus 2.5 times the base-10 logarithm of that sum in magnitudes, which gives -3.36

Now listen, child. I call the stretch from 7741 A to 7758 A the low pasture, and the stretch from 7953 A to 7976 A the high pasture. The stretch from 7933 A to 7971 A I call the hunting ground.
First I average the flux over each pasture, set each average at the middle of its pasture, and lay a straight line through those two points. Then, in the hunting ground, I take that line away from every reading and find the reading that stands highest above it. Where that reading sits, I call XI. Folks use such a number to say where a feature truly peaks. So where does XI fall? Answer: 7967.0 A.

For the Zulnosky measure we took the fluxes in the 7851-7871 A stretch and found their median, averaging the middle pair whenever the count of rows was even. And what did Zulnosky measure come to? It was 2.30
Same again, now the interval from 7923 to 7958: 2.30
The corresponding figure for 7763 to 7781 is 2.44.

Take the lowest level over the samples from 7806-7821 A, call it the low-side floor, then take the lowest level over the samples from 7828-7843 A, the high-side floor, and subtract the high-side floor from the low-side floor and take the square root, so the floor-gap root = 1.01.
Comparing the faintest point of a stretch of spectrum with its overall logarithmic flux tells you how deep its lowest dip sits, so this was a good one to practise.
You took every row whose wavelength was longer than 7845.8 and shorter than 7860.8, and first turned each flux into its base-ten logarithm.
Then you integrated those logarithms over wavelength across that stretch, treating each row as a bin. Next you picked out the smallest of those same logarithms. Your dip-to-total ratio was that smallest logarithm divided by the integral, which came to 0.045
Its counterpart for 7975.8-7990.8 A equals 0.057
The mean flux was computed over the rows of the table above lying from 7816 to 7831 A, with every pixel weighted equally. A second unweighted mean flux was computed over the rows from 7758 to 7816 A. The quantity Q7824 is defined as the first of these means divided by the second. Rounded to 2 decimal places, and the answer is 1.04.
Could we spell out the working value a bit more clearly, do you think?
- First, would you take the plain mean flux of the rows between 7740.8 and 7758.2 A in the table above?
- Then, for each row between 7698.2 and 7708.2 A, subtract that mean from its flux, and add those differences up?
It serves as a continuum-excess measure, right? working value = -1.0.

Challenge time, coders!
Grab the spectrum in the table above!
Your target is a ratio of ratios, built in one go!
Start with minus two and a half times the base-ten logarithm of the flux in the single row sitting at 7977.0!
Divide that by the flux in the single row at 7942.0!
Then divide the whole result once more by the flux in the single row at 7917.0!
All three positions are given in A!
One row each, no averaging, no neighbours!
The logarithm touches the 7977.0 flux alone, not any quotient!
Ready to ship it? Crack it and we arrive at -0.153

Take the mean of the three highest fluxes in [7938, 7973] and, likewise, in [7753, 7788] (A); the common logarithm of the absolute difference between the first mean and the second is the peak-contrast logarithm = -0.65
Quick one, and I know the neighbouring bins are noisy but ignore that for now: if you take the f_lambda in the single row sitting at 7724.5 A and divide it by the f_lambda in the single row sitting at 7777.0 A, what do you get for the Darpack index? 0.95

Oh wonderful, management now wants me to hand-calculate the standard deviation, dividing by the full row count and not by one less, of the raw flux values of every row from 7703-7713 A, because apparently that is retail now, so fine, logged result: 0.071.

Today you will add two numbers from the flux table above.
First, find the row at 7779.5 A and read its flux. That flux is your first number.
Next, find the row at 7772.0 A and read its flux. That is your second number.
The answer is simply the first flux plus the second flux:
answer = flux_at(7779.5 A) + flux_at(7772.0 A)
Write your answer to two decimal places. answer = 4.73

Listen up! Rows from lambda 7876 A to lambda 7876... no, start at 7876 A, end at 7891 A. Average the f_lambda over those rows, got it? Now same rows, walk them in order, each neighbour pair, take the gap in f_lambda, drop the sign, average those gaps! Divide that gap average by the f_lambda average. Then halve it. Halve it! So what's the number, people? 0.11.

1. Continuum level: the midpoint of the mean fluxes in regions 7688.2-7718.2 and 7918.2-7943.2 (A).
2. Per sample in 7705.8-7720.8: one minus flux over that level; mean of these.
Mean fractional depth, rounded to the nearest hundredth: -0.06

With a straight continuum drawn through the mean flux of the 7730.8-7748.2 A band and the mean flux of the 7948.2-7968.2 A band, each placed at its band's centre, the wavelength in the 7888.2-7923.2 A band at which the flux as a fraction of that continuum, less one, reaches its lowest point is 7892.0 A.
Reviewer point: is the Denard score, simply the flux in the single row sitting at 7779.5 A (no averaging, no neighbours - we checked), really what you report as 2.351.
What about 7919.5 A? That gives 2.587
